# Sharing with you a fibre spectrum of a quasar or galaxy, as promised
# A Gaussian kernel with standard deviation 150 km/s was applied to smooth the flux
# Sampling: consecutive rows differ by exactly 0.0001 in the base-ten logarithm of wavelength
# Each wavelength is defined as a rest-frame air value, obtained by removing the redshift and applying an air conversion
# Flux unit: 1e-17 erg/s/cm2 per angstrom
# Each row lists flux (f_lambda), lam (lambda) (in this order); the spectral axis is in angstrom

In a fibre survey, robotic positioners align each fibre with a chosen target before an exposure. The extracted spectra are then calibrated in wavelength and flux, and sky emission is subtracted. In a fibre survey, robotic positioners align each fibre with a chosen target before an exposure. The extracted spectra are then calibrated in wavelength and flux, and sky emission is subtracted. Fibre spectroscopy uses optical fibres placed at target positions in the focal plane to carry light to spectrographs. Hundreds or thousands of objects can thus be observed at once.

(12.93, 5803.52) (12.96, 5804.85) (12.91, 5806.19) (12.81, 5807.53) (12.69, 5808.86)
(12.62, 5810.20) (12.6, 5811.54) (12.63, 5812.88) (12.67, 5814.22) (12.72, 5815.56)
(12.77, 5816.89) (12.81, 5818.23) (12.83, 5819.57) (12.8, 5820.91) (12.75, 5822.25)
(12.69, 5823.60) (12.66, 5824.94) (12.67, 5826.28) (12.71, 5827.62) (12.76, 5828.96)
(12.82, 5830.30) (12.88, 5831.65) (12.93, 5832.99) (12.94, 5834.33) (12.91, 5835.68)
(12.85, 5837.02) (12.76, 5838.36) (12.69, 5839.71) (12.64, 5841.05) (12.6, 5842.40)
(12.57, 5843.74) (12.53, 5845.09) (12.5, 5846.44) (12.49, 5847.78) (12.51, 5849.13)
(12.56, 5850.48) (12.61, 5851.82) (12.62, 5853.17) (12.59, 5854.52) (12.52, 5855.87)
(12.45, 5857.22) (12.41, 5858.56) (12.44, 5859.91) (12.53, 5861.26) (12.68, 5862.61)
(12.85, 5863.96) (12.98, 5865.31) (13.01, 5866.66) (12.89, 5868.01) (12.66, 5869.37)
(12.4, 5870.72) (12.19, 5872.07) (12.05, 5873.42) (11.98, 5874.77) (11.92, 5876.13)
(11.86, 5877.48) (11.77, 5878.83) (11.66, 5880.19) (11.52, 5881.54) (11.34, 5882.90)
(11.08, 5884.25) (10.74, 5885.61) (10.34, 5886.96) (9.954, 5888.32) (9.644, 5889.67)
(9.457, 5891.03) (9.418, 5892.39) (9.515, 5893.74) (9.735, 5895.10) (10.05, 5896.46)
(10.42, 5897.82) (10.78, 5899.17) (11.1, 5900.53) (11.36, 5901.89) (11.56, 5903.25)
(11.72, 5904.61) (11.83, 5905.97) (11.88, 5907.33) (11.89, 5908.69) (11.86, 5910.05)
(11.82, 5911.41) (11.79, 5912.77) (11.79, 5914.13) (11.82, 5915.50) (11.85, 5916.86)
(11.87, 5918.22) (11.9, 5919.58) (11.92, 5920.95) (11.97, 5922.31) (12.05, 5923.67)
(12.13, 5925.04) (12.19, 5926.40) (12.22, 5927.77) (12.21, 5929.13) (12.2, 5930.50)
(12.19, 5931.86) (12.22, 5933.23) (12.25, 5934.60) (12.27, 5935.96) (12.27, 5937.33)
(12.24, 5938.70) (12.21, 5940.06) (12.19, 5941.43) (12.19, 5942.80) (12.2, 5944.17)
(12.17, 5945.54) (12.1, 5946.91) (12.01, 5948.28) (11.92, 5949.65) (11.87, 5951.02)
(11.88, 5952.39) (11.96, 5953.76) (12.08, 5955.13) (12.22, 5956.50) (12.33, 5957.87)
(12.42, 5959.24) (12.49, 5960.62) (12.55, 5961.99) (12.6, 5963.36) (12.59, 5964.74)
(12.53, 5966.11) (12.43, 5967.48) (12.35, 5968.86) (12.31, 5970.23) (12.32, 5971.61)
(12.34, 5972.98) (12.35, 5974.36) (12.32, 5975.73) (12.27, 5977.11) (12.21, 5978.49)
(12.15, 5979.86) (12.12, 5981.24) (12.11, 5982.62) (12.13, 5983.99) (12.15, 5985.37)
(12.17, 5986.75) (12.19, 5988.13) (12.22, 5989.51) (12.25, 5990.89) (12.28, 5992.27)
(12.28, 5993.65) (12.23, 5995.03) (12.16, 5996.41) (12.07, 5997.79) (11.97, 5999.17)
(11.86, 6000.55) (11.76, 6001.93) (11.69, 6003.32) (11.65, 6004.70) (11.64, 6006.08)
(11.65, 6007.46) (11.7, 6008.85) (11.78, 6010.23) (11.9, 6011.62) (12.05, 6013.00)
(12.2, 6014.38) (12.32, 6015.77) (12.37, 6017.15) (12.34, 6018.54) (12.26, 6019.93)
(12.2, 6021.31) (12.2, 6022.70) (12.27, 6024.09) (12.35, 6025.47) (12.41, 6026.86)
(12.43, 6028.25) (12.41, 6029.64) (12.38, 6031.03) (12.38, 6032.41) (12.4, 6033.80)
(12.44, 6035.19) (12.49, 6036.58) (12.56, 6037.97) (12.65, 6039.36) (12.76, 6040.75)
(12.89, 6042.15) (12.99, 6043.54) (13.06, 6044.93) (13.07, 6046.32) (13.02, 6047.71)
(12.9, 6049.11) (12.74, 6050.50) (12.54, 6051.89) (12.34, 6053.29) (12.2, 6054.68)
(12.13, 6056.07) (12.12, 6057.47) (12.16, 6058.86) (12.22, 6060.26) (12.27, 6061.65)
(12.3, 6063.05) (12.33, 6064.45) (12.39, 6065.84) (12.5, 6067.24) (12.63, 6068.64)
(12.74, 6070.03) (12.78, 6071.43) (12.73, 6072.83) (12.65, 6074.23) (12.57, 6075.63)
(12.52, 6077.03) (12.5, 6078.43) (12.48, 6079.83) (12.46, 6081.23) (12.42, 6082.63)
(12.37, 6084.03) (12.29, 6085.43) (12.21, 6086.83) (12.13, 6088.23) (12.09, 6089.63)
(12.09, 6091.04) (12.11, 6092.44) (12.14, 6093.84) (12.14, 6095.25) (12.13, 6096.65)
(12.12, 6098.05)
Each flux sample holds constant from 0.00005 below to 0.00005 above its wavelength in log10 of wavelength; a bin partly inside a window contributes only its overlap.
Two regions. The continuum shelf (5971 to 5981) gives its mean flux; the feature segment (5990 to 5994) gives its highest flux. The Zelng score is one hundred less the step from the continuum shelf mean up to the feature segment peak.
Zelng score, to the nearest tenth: 100.0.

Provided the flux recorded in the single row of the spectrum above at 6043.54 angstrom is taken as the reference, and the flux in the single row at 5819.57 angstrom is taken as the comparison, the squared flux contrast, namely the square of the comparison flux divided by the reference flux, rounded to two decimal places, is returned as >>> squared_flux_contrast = 0.98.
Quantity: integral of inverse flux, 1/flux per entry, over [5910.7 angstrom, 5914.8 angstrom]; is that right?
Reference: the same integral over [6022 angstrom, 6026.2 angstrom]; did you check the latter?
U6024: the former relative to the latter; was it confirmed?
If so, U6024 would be 1.02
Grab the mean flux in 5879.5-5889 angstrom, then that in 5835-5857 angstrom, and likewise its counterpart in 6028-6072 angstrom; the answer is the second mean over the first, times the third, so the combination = 14.5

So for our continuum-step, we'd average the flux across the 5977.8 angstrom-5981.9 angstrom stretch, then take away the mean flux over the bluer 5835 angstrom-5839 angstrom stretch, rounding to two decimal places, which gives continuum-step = -0.68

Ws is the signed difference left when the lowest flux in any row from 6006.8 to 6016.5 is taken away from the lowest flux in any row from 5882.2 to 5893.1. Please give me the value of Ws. -2.2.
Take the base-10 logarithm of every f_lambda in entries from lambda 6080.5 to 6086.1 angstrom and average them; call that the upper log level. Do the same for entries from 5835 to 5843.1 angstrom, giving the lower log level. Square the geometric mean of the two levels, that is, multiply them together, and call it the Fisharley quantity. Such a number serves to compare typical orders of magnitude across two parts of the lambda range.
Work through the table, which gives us 1.21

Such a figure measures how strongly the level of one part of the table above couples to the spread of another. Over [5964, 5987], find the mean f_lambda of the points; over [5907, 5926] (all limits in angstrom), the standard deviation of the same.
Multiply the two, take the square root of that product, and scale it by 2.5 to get 2.7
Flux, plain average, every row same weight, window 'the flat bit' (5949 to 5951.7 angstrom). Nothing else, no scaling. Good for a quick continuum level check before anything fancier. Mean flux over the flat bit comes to 11.9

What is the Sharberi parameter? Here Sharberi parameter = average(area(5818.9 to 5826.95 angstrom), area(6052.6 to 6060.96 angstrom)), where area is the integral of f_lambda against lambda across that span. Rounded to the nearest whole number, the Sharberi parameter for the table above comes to 102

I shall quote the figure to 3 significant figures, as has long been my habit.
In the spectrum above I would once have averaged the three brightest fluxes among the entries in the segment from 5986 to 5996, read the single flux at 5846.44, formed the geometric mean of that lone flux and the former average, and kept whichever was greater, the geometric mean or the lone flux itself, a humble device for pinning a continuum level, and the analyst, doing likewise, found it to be 12.5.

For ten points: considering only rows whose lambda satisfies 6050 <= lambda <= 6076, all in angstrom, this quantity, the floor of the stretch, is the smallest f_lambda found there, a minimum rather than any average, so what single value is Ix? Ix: 12.12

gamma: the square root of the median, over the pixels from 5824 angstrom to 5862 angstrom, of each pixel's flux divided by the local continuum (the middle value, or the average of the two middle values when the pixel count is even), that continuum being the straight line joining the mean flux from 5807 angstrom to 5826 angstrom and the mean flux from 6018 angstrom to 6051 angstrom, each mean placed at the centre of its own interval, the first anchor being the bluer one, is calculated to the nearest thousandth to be 0.997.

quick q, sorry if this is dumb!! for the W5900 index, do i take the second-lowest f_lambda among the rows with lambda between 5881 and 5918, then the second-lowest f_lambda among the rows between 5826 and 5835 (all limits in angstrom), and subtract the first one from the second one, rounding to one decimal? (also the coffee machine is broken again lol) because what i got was 3.3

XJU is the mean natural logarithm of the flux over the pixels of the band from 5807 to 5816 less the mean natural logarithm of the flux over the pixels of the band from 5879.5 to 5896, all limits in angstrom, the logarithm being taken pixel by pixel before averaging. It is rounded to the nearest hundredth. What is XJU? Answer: 0.20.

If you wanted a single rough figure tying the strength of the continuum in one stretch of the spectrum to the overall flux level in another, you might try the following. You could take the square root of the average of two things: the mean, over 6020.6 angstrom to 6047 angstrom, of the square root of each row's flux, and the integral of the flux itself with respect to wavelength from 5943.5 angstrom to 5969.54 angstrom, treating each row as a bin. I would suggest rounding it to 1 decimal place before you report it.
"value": 12.7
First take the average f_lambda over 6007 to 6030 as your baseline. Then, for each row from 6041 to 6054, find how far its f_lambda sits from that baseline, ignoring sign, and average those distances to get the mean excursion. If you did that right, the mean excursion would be 0.67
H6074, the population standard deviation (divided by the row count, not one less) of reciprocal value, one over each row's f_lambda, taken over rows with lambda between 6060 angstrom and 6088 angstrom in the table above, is 0.0011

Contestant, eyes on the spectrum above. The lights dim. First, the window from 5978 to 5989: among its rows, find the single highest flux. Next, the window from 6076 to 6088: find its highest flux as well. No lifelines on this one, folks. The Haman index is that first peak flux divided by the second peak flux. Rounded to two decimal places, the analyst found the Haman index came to 0.98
